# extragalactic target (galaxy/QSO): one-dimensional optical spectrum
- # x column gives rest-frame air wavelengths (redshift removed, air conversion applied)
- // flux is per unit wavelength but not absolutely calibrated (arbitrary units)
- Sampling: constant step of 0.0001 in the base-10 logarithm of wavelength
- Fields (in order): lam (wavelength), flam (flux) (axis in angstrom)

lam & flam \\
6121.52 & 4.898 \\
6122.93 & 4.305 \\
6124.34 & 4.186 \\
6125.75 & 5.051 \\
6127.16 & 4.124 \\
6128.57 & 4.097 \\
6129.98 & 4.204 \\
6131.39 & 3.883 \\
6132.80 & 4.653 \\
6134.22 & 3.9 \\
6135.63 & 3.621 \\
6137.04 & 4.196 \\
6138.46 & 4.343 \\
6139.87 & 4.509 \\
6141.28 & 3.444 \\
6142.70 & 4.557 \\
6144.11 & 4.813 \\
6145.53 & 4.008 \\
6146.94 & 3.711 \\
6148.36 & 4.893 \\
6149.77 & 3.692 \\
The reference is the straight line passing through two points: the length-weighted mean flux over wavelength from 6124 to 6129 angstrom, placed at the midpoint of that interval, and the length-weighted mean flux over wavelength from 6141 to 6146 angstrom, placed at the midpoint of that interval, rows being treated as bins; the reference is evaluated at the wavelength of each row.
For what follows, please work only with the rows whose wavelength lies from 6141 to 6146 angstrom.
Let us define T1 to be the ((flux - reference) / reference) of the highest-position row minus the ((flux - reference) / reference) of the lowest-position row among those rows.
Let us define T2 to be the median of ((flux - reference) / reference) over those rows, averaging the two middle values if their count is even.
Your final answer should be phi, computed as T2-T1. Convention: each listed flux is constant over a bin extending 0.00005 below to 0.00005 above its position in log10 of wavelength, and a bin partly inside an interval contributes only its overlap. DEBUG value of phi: -0.14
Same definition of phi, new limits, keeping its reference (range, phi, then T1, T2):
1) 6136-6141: -0.07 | 0.08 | 0.01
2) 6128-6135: -0.03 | -0.04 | -0.06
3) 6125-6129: 0.15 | -0.21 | -0.06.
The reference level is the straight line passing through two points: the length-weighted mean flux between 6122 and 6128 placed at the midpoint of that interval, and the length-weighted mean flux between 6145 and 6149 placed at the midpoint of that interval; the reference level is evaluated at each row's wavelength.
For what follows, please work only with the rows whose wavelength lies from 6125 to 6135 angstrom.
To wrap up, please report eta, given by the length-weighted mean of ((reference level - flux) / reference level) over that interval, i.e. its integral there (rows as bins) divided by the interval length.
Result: 0.025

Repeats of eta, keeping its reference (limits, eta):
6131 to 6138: 0.061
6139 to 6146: -0.007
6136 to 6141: 0.015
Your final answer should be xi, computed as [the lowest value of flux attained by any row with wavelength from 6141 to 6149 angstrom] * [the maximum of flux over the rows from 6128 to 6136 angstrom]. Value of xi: 16.0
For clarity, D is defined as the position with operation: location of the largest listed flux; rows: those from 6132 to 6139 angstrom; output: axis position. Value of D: 6132.80 angstrom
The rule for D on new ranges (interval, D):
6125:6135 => 6125.75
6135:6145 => 6144.11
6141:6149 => 6148.36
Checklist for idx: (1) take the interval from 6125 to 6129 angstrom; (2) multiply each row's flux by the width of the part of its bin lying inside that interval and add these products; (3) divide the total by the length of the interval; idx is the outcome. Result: 4.4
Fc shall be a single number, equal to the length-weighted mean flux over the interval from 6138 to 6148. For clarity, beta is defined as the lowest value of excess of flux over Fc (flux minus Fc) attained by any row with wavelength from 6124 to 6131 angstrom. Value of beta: -0.1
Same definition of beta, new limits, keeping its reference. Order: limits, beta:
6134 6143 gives -0.8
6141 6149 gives -0.8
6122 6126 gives 0.0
